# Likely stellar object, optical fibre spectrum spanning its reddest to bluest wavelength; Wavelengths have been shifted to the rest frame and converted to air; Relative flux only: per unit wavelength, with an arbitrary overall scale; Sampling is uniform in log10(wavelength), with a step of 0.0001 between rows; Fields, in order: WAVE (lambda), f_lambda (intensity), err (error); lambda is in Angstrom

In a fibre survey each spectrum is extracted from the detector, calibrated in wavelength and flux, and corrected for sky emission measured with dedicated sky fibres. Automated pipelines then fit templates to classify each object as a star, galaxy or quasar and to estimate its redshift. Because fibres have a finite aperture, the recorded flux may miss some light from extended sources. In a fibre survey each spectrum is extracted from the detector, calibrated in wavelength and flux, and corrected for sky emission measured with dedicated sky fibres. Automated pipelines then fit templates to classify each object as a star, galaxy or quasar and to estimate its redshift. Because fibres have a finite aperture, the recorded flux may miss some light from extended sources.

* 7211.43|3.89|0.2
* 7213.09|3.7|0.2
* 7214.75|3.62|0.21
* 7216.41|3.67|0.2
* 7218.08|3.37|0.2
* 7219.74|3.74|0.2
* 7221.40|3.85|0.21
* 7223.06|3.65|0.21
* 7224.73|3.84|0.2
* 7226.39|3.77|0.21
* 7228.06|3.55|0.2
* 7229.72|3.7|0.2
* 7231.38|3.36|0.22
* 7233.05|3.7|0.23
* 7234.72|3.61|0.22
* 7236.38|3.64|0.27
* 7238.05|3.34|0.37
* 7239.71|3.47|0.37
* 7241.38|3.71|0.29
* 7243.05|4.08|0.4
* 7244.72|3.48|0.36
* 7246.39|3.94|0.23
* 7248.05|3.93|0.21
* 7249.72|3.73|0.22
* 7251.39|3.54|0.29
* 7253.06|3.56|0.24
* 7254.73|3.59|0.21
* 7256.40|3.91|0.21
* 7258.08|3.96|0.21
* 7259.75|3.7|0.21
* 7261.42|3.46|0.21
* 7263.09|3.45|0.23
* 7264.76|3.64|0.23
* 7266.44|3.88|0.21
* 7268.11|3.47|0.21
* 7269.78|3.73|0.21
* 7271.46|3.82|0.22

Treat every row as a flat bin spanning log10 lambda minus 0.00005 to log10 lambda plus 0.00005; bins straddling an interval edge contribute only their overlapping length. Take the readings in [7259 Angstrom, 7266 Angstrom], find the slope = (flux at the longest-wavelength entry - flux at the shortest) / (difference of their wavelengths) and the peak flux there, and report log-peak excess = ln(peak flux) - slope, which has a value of 1.32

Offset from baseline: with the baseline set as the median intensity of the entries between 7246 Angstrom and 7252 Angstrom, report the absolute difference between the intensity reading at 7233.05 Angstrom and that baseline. 0.13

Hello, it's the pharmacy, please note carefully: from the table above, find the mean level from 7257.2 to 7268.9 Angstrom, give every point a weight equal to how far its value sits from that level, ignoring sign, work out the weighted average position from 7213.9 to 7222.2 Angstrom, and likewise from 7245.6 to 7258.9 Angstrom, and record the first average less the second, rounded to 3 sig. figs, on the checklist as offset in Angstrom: -33.0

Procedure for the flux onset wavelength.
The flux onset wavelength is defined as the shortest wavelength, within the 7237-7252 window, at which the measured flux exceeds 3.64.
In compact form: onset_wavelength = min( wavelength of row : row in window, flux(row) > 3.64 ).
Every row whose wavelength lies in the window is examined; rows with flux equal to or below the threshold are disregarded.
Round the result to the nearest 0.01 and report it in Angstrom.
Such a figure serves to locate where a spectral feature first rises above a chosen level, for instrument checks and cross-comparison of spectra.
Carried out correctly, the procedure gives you 7241.38 Angstrom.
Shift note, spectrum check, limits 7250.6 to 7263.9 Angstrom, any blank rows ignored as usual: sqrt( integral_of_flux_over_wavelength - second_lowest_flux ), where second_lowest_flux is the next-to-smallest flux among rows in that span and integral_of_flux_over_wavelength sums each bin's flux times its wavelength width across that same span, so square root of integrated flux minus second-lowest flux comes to 6.7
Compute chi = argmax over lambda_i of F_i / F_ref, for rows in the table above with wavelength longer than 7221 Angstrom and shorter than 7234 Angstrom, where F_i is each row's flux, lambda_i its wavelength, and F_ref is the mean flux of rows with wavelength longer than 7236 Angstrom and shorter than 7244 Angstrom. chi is 7221.40 Angstrom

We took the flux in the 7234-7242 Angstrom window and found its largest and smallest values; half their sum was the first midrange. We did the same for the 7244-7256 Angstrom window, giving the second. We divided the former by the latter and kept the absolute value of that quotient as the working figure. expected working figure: 0.95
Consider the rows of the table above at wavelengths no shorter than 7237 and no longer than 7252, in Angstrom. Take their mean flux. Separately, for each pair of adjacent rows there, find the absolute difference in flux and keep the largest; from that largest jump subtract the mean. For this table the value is -3.09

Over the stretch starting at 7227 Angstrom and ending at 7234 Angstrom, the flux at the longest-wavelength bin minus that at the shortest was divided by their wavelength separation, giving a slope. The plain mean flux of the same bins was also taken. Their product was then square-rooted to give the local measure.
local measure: 0.328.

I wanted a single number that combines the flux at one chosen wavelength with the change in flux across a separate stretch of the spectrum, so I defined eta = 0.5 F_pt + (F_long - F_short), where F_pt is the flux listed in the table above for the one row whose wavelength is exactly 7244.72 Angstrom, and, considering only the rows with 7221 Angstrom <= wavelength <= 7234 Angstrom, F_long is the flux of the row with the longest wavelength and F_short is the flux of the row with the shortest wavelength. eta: 1.59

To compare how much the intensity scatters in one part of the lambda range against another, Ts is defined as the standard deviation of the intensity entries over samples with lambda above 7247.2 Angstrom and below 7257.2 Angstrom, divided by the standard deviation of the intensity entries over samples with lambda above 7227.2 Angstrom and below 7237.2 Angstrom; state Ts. 1.38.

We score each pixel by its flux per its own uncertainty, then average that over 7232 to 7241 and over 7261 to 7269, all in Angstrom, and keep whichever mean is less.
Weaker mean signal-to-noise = 12.9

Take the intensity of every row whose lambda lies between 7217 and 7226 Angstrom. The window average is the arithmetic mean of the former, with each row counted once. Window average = 3.69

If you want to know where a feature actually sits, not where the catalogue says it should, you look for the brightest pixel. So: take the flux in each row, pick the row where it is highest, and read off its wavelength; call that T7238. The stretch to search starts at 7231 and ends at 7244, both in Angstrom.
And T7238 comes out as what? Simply 7243.05 Angstrom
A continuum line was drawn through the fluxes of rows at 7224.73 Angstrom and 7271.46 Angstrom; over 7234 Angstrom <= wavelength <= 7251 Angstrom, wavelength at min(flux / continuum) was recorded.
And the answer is 7238.05 Angstrom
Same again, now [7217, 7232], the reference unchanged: 7231.38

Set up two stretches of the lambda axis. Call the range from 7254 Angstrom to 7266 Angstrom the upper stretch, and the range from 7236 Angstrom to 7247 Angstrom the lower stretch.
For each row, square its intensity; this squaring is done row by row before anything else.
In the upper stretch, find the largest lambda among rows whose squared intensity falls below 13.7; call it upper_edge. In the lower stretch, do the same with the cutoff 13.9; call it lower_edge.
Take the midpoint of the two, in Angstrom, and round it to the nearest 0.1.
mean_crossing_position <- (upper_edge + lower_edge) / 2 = 7254.7 Angstrom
